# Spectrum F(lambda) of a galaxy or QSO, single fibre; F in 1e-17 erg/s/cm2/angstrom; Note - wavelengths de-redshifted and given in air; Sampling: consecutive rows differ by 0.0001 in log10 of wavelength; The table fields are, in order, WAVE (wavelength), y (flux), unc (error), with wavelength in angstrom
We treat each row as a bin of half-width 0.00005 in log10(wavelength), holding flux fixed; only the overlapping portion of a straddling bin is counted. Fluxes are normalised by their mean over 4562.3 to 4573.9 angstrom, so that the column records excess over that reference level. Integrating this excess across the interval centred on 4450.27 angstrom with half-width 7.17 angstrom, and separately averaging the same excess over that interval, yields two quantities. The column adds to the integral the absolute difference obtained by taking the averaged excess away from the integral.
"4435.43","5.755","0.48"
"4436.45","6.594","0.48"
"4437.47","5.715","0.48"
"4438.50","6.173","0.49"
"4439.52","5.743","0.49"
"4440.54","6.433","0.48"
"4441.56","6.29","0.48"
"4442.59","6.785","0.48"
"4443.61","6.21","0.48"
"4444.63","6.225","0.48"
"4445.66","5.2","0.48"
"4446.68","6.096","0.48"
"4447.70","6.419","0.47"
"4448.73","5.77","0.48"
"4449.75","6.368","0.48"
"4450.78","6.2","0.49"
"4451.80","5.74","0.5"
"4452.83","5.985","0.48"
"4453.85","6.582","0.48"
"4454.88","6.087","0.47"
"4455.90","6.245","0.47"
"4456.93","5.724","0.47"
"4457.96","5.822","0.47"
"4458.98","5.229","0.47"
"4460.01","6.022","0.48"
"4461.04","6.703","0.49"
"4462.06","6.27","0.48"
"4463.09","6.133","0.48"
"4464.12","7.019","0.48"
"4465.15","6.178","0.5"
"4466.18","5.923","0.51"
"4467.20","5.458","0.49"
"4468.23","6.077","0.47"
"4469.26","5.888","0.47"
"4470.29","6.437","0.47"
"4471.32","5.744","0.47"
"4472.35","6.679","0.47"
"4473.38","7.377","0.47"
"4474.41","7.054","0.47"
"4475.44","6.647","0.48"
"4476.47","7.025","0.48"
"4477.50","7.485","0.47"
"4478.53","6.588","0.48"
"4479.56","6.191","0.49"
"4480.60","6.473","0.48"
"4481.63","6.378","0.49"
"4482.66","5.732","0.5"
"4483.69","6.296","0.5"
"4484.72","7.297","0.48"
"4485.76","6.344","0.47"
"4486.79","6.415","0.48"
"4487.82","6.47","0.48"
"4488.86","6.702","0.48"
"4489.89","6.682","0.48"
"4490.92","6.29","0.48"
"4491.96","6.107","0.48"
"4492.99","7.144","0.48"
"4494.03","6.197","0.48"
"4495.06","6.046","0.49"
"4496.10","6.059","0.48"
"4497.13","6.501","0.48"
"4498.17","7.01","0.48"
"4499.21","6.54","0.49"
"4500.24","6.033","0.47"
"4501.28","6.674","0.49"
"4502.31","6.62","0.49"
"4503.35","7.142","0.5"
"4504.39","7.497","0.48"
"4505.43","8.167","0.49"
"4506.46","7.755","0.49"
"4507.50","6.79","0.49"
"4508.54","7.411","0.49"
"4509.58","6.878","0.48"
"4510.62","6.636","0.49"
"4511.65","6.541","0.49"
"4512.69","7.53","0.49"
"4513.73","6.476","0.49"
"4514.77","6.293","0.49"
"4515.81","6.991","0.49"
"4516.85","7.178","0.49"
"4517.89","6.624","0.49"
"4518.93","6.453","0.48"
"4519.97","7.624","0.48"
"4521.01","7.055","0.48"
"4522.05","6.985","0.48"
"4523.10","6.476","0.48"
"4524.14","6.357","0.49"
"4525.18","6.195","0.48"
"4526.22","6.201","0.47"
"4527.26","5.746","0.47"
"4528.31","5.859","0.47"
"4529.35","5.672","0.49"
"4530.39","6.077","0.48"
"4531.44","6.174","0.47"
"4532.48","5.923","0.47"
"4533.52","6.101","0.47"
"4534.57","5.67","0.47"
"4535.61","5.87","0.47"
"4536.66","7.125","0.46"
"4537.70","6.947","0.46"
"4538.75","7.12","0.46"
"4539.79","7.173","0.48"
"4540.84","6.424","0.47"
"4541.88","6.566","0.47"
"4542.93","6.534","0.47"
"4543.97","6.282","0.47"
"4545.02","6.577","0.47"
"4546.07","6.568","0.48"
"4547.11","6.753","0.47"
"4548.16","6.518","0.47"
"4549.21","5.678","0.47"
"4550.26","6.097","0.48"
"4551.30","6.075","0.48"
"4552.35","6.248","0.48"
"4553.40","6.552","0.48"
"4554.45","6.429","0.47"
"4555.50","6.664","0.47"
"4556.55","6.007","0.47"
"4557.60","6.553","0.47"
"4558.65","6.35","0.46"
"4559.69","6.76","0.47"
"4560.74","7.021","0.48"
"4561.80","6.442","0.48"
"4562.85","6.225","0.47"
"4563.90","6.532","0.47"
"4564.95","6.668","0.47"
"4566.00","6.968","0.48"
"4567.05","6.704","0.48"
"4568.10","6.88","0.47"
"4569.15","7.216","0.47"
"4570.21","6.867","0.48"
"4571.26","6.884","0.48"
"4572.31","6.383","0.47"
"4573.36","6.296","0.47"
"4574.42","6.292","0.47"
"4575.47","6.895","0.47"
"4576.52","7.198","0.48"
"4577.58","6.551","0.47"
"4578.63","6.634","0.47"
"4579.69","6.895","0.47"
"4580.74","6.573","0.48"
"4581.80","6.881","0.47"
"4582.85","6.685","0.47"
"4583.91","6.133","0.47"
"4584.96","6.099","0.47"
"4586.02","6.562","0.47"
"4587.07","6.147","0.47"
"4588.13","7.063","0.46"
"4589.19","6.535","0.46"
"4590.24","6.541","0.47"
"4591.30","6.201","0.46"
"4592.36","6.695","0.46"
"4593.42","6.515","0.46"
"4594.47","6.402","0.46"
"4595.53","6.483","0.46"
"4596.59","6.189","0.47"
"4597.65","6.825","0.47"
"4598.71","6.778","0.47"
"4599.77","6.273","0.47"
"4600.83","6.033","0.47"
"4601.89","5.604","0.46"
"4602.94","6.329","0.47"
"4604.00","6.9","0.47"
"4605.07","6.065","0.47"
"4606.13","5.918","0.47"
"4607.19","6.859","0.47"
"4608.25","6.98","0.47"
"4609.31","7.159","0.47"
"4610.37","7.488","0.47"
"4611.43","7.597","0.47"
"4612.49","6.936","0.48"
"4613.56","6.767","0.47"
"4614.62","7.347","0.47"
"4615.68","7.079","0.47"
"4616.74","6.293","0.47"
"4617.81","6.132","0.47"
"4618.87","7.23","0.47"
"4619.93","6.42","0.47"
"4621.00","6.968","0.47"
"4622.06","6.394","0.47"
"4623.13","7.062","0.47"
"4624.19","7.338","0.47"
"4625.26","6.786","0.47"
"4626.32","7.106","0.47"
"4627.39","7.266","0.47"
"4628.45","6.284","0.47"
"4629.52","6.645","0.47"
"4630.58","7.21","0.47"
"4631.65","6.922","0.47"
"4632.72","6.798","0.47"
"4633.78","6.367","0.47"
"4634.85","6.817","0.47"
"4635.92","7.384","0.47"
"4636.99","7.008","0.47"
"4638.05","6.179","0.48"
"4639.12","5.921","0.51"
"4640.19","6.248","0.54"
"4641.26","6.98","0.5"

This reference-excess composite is -0.63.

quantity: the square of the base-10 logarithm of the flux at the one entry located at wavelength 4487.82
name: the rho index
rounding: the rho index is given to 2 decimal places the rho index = 0.66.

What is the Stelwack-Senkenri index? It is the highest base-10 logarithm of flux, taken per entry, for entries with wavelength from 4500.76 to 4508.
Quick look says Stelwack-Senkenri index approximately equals 0.91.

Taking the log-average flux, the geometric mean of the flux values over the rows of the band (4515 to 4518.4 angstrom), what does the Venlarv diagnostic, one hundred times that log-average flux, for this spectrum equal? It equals 693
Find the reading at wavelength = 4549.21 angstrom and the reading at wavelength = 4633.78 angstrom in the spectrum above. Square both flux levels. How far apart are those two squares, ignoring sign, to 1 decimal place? 8.3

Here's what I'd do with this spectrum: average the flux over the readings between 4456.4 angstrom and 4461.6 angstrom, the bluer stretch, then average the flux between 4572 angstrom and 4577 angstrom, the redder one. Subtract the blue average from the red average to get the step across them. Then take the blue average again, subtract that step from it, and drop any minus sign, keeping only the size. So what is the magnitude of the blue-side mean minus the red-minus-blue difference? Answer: 5.19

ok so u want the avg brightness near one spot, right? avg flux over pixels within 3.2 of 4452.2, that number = 6.2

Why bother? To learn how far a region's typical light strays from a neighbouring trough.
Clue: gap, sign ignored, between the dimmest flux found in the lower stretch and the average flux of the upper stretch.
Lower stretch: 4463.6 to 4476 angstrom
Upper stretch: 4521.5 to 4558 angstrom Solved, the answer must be 0.89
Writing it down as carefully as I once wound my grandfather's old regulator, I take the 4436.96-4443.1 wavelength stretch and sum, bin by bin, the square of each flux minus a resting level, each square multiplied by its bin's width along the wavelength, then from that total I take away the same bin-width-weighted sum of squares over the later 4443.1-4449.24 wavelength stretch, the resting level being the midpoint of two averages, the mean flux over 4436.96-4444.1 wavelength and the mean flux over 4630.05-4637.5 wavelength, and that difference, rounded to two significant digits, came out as -1.3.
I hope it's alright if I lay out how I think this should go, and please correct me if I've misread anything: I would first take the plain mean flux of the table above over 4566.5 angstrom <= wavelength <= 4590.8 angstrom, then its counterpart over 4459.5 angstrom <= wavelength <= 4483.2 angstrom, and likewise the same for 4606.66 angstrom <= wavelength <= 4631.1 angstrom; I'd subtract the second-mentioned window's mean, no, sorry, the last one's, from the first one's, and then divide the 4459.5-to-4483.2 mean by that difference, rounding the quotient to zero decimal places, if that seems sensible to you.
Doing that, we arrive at -23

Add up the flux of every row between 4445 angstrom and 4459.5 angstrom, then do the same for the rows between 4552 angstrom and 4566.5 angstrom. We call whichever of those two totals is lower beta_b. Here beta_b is 83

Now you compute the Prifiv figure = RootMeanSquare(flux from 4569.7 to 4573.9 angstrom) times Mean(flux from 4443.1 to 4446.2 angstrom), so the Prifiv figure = 38.9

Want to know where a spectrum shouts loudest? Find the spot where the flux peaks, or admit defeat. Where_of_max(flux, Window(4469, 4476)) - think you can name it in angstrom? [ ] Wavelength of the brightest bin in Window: 4473.38 angstrom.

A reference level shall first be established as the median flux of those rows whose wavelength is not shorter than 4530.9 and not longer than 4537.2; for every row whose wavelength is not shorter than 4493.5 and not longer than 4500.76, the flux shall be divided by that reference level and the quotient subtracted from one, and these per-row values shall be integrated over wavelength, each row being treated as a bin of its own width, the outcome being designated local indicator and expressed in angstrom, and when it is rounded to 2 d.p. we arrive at -0.40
